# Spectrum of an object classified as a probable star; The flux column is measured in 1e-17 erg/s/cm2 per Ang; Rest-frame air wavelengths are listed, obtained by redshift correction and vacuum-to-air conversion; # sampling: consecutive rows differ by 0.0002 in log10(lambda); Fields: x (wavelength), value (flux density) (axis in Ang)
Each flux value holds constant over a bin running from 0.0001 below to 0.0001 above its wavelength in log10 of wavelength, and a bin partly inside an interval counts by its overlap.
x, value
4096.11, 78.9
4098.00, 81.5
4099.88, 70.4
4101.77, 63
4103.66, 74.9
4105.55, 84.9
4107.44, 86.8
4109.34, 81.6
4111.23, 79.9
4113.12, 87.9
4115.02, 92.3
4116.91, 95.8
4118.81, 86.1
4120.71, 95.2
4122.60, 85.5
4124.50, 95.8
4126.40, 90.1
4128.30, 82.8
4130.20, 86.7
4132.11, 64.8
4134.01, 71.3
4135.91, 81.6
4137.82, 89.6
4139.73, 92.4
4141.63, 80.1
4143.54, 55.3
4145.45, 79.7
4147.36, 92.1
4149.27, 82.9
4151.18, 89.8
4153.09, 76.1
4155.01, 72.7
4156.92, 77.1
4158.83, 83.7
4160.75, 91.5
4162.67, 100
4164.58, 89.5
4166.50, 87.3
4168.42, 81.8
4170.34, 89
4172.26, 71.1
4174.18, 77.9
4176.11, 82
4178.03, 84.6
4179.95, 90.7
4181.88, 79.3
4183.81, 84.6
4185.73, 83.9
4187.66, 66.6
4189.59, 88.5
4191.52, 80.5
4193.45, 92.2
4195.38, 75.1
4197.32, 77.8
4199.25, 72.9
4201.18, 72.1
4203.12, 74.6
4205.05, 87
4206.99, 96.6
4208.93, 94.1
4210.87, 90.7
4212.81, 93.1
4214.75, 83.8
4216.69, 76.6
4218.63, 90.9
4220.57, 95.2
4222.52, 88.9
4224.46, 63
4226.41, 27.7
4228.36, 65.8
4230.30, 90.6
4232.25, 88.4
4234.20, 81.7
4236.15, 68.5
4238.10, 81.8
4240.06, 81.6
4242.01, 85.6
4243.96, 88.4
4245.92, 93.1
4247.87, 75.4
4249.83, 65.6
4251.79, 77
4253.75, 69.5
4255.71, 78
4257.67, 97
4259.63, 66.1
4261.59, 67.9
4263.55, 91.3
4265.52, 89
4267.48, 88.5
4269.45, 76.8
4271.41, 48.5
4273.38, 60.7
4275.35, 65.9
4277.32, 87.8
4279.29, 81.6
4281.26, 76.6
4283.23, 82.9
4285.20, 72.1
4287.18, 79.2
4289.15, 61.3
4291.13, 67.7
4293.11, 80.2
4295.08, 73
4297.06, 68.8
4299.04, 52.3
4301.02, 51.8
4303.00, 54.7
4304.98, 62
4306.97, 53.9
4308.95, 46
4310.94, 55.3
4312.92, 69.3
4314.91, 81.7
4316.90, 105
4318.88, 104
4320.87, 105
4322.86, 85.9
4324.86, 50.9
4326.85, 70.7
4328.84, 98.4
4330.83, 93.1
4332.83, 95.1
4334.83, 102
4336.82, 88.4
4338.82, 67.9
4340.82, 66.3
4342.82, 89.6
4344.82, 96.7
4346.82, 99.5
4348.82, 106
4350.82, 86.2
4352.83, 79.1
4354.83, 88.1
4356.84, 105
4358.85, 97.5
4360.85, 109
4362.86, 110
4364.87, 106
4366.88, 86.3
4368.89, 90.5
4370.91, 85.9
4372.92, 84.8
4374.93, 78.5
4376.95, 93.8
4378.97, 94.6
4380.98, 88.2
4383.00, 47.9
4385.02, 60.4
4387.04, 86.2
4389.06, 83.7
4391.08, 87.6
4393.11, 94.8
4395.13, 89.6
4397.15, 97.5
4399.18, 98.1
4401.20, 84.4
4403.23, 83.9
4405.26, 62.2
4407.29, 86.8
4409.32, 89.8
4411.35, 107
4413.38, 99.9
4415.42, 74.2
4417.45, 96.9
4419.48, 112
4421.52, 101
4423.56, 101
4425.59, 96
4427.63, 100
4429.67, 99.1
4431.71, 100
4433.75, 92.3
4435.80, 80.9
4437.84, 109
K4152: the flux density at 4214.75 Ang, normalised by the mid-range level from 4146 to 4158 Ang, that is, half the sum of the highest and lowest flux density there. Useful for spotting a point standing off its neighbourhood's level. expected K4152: 1.02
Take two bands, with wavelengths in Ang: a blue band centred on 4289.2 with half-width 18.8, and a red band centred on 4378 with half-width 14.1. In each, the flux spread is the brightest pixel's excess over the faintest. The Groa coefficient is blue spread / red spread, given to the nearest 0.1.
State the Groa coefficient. 0.7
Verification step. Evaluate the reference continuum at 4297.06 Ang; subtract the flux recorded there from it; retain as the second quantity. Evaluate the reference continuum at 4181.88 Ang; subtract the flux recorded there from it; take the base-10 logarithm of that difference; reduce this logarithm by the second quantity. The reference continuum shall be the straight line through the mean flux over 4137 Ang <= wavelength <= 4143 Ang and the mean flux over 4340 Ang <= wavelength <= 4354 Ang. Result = -19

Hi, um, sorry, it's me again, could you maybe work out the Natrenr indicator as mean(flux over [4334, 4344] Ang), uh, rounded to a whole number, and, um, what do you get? 83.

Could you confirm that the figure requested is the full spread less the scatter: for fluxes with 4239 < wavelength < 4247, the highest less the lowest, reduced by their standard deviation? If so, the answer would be 7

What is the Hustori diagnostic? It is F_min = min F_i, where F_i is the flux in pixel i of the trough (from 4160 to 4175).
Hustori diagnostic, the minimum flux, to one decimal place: 71.1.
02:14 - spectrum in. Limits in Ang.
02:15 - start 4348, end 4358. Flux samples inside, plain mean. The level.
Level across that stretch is 93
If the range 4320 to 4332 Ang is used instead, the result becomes 84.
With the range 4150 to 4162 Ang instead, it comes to 82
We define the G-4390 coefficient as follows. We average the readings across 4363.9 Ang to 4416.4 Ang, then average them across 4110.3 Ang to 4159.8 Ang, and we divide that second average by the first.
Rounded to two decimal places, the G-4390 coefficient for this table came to 0.97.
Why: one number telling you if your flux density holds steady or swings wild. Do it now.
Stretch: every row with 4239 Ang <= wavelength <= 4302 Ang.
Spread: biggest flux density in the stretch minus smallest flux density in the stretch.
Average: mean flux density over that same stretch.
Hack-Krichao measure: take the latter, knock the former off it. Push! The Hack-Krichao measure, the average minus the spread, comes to 27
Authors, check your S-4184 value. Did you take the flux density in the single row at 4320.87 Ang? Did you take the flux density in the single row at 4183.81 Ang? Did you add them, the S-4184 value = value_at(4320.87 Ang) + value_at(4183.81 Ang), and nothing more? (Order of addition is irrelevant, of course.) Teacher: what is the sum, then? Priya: 190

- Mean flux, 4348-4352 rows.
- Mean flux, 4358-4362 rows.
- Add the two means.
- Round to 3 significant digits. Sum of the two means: 199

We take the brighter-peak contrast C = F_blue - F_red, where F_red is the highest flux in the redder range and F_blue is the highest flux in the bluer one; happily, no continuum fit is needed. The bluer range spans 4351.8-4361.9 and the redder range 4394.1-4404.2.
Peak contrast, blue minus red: 11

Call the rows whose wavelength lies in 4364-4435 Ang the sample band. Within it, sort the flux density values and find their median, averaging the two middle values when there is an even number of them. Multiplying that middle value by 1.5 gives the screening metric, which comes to 136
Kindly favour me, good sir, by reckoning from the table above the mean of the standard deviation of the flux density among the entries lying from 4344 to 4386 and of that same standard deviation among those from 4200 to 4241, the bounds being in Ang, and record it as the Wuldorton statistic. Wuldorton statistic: 15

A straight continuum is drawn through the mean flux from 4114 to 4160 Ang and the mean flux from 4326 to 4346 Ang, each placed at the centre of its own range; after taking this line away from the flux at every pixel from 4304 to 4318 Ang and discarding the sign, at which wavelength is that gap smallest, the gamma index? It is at 4314.91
